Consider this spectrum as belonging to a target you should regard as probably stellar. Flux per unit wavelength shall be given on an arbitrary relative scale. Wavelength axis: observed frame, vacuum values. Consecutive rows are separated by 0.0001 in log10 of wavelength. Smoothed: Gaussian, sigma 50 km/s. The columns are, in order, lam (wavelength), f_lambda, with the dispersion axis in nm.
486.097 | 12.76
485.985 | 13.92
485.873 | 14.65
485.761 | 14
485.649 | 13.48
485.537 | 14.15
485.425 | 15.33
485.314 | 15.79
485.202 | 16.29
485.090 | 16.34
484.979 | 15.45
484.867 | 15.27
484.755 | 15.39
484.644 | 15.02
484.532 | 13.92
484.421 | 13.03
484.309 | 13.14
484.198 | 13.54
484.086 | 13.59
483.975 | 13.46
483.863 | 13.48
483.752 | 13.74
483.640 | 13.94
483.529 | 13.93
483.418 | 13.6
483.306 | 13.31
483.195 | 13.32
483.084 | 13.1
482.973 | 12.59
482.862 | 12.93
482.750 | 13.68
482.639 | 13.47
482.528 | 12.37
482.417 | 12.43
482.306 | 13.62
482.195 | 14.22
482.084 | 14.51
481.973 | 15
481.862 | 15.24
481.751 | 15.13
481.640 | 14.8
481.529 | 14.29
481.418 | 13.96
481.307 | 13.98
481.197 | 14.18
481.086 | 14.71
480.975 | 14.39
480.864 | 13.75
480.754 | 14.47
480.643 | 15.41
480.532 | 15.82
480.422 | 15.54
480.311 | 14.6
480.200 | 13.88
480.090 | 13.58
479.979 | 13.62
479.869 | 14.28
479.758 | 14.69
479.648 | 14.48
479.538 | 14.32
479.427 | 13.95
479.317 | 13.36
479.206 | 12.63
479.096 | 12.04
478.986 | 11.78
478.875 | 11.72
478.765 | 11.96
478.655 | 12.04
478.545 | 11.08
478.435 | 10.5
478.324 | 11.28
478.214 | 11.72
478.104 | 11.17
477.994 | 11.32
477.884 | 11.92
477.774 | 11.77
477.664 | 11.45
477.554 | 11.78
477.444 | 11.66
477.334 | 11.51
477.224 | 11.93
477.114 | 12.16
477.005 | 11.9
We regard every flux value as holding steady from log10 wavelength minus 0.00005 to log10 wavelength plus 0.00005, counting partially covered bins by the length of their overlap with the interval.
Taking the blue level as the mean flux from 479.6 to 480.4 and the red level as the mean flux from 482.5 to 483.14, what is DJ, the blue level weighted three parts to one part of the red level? 13.9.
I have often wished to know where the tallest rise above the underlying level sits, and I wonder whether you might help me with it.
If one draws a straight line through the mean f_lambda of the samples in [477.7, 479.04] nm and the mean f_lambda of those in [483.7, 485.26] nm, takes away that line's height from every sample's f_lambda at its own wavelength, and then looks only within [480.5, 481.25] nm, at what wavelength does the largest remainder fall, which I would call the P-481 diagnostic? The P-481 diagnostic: 480.532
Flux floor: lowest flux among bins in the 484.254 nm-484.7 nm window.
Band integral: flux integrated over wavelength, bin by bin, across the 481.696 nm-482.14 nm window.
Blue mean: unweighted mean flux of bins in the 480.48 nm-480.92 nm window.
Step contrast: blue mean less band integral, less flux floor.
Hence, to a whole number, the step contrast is -5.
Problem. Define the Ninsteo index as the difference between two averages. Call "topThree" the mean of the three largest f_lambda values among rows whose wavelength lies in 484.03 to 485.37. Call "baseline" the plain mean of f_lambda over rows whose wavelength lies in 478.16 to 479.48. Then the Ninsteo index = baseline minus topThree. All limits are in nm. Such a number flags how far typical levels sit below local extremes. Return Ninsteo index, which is -4.1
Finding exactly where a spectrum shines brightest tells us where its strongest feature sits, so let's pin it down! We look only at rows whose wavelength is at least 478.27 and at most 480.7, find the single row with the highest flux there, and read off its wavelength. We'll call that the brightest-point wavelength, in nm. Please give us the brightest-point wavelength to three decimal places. 480.532 nm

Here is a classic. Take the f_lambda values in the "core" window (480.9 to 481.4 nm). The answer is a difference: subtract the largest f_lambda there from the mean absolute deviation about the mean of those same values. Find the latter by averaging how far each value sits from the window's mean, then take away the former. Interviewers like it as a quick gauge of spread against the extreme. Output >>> -14.5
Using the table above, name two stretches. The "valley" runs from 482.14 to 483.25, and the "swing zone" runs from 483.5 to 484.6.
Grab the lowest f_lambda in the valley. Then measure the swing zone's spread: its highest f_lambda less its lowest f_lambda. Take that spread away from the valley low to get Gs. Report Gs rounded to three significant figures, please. 11.5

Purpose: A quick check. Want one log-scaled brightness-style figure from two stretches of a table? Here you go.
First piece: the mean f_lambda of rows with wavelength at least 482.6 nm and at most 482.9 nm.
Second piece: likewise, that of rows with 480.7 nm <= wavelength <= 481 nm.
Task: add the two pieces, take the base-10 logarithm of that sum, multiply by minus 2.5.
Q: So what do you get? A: -3.60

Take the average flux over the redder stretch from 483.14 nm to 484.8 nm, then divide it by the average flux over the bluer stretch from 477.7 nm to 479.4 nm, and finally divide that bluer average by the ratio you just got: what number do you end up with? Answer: 10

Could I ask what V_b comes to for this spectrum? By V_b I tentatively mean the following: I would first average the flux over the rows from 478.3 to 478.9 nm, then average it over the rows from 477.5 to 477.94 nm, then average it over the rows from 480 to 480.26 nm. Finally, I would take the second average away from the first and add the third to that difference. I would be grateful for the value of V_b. 13.4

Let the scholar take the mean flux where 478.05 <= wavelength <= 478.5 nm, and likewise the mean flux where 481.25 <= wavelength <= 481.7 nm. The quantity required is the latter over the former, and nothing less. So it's 1.28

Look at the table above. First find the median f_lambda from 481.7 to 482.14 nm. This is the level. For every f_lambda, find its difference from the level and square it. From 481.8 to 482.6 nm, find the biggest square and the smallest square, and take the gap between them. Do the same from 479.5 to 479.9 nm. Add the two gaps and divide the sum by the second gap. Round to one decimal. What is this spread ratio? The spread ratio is 16.3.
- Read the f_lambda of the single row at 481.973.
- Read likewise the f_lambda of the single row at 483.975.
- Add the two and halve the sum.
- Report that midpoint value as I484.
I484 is 14.2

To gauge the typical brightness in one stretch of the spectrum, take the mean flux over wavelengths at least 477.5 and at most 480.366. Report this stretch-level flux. 12.6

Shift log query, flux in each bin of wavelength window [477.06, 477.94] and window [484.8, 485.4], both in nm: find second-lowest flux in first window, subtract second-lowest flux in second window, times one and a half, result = -5.9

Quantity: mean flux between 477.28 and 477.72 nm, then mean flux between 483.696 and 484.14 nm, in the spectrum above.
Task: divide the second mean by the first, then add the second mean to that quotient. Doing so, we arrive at 14.7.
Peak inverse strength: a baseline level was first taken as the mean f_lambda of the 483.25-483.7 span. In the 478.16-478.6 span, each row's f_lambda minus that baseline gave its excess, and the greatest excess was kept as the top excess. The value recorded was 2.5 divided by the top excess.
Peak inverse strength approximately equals -1.3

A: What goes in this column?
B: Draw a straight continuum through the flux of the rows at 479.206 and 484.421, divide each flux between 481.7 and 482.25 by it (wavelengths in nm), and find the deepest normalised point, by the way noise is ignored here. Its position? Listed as 482.195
